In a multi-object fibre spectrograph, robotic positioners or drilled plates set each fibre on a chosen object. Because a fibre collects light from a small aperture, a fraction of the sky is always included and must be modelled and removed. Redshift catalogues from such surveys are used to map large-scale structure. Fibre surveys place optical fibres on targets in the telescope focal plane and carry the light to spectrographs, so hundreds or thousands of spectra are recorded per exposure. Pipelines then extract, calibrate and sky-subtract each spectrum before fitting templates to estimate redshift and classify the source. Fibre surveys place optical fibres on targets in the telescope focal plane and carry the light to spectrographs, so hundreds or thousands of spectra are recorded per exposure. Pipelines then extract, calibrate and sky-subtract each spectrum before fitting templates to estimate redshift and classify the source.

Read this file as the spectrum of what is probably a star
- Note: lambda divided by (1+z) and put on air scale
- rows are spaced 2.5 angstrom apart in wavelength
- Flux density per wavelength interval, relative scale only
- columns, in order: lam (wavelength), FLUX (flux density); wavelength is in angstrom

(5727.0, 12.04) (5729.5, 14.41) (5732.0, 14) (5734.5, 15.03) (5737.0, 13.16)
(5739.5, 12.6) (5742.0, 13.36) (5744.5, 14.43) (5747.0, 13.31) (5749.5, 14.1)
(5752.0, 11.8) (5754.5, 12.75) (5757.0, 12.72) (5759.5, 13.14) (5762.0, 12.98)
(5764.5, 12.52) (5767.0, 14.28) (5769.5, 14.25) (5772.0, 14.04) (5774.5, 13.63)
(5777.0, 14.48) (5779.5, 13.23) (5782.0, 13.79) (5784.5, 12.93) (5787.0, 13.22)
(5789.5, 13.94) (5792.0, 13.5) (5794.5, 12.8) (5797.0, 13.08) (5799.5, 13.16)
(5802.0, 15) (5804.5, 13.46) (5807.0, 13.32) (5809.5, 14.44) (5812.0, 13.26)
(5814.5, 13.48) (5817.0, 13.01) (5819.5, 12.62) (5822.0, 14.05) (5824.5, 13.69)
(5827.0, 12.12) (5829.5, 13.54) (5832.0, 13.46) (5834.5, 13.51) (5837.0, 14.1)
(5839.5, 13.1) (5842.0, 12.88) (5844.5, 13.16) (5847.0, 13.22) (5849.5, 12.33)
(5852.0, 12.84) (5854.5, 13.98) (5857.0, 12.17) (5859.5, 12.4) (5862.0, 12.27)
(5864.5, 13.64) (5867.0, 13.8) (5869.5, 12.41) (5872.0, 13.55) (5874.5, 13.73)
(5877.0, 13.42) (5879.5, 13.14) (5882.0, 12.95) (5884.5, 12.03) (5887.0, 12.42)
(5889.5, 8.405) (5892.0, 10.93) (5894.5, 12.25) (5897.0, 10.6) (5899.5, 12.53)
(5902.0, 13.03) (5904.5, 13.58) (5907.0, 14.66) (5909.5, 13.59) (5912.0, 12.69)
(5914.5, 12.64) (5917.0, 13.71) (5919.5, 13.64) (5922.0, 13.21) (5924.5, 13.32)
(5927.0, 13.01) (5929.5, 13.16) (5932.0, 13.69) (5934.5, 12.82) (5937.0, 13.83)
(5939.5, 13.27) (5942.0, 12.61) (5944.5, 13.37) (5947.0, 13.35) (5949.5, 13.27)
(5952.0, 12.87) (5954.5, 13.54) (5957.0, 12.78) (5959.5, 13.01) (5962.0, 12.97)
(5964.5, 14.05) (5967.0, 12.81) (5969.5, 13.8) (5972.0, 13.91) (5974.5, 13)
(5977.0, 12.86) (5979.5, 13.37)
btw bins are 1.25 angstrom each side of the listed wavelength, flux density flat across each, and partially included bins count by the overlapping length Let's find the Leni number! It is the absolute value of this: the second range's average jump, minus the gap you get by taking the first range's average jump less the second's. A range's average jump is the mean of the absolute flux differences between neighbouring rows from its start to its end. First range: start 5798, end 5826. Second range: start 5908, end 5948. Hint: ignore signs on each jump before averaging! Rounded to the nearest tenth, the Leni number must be 0.1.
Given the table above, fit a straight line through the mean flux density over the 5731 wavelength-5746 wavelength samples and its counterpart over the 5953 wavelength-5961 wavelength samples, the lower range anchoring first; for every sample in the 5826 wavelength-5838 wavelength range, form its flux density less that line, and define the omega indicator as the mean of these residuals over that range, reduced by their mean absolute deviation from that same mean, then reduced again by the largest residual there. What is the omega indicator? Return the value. -1.3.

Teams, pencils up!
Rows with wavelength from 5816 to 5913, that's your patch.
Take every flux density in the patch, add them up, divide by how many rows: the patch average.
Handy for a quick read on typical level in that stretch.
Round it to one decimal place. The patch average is 12.9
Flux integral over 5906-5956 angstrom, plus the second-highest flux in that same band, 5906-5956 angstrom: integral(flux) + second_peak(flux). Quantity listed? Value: 679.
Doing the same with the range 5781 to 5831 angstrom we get 685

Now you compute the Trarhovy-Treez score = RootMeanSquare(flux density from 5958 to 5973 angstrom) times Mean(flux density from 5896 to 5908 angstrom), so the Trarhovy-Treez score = 173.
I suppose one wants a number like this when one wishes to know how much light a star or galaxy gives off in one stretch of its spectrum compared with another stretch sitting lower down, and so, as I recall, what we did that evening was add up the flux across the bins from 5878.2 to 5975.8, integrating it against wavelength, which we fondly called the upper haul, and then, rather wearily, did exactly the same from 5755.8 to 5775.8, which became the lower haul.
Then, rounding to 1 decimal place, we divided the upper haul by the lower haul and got 4.7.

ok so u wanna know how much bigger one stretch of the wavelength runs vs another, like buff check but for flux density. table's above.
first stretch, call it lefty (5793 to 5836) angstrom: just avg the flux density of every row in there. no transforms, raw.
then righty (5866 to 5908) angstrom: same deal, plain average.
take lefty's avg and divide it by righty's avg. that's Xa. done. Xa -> 1.07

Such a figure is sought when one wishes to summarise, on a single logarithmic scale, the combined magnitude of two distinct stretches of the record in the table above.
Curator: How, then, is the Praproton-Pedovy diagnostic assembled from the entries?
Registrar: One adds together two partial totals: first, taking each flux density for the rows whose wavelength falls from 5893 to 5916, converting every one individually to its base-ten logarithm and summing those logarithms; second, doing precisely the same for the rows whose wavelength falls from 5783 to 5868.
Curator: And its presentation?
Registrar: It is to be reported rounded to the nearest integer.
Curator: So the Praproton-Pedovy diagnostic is 48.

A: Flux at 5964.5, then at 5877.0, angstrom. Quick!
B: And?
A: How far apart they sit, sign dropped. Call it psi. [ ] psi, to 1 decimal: 0.6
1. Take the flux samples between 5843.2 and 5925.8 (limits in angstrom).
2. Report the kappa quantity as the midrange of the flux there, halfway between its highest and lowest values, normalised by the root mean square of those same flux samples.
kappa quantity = 0.90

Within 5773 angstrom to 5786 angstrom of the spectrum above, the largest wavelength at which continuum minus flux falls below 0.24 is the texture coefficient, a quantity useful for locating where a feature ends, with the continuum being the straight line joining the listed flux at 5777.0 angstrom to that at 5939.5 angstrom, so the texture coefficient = 5777.0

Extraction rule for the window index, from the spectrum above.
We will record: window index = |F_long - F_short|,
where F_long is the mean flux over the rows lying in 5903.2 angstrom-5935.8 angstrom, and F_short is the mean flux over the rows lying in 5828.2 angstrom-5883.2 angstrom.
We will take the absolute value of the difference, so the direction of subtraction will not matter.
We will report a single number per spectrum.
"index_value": 0.2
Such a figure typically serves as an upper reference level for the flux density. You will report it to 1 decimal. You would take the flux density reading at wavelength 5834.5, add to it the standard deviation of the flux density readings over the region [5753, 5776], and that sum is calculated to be 14.2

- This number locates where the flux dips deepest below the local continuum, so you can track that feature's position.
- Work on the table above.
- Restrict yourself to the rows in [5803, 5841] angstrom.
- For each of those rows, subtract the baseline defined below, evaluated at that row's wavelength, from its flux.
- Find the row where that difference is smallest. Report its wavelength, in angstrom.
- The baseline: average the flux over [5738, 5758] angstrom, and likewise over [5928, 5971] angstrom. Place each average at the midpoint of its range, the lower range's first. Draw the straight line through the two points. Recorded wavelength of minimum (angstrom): 5827.0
